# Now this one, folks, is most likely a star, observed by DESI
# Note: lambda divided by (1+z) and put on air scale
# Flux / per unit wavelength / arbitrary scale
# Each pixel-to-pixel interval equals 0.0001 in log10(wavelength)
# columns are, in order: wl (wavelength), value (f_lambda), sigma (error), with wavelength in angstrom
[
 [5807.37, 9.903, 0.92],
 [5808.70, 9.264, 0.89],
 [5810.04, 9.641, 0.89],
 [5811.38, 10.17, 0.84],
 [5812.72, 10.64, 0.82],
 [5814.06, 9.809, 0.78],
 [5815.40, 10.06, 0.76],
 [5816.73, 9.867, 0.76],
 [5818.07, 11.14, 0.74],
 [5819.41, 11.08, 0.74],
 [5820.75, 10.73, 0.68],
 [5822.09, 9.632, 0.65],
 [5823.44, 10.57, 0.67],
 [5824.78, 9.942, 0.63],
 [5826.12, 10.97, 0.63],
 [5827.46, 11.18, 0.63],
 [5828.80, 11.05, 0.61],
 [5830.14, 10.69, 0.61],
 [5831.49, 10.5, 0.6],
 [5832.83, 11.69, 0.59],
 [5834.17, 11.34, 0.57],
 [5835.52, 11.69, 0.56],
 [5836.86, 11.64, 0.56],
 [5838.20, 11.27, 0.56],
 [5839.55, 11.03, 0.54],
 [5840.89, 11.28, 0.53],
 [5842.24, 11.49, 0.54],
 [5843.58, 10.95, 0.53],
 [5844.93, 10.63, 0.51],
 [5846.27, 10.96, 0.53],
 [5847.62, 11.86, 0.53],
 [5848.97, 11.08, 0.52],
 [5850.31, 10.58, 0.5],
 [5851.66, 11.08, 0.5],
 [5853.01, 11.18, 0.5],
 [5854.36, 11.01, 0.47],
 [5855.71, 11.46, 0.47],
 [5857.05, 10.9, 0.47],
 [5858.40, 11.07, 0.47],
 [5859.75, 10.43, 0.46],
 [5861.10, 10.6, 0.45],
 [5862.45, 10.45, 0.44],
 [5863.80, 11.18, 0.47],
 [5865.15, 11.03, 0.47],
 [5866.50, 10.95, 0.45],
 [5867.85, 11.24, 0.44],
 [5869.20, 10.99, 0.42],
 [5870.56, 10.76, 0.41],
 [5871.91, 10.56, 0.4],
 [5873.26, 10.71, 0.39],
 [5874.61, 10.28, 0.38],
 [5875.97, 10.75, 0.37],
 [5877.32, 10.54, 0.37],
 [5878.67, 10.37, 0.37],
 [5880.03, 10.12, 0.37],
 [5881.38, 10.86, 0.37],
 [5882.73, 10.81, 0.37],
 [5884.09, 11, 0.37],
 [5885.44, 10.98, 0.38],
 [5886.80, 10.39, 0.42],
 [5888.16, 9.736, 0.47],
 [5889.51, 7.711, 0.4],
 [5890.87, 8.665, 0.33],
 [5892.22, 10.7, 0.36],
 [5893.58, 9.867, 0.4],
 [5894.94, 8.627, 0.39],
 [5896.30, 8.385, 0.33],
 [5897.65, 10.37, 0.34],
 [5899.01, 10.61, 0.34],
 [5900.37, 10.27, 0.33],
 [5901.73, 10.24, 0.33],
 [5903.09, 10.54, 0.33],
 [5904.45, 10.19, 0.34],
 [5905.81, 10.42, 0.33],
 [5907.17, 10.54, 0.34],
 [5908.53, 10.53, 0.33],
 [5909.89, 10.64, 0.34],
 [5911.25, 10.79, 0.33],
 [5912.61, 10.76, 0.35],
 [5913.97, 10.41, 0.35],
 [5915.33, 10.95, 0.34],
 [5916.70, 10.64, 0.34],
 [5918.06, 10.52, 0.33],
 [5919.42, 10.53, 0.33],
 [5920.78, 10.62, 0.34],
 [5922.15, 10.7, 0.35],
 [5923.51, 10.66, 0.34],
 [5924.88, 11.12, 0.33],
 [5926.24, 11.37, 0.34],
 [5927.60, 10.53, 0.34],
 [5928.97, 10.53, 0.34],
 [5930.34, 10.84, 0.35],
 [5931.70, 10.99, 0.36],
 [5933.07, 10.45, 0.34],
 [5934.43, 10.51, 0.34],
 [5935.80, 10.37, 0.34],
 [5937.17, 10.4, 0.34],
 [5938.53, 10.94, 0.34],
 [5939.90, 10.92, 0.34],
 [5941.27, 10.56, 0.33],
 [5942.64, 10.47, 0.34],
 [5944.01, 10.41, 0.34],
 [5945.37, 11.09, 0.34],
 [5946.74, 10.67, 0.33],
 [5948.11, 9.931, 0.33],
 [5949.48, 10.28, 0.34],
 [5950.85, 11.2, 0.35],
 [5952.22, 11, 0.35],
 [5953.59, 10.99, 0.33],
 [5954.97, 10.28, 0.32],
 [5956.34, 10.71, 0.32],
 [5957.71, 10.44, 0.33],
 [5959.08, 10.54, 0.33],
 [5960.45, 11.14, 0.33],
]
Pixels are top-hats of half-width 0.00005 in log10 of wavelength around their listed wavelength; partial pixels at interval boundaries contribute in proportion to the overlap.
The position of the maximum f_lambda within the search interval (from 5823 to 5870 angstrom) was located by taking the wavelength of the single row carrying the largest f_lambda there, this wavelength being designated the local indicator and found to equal 5847.62 angstrom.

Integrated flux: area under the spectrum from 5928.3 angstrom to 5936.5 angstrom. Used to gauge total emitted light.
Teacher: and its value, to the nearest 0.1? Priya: 87.0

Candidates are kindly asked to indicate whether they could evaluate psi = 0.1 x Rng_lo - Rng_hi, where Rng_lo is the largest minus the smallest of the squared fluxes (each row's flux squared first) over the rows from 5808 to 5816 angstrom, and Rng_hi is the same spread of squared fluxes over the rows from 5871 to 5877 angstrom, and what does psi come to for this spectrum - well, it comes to -7.1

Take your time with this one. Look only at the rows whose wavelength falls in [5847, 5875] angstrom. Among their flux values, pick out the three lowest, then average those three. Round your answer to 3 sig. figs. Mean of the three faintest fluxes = 10.4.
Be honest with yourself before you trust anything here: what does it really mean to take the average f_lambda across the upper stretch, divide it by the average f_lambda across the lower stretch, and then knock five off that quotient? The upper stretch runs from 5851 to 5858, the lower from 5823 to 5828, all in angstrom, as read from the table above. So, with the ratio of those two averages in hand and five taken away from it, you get -3.957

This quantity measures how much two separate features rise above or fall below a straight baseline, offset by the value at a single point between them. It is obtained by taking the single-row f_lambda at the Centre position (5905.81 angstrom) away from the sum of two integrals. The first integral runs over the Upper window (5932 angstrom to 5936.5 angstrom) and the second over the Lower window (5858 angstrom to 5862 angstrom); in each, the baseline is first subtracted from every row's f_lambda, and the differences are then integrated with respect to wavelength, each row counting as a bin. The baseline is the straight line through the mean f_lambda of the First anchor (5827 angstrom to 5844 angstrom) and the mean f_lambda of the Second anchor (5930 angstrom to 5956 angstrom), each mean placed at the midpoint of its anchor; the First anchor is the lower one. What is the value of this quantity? -13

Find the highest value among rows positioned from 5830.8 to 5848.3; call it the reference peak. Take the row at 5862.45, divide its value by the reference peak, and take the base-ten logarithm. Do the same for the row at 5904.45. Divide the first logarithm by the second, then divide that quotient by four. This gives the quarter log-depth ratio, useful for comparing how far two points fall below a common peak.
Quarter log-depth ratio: 0.21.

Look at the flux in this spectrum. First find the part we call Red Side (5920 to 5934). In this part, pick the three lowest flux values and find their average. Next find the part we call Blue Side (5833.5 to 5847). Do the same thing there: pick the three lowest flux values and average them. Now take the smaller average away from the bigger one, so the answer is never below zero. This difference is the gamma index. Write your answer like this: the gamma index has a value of 0.34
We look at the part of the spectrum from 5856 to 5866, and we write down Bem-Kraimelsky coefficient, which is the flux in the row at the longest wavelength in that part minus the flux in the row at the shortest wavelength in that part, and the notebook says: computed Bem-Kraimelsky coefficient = 0.1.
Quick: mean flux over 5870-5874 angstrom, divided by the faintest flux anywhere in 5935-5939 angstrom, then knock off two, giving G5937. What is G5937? -0.970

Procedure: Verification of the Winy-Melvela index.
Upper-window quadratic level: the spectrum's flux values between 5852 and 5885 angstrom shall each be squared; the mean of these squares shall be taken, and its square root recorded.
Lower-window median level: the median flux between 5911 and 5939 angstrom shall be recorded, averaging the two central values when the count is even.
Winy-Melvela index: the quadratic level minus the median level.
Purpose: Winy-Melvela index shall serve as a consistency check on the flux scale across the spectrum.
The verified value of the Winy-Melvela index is 0.2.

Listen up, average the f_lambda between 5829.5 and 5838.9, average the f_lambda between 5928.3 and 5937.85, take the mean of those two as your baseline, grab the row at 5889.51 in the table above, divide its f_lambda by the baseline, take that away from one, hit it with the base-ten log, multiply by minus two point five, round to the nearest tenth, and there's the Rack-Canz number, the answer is 1.3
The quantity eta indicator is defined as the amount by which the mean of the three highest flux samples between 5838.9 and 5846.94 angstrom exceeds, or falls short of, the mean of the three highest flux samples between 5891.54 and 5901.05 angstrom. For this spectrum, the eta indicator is 0.7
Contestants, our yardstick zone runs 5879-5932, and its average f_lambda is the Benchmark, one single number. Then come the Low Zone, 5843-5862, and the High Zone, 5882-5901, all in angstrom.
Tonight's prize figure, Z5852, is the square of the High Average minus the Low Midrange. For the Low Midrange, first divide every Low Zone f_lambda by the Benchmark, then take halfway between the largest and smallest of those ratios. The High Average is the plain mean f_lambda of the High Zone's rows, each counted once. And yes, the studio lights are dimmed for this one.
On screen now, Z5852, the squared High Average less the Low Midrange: 96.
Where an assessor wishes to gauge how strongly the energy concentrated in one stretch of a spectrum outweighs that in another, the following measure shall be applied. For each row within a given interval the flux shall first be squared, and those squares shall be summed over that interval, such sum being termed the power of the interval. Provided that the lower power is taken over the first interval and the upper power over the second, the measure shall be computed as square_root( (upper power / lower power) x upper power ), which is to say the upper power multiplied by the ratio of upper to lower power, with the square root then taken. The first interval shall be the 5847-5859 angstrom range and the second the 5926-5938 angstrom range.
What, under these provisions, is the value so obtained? 30.7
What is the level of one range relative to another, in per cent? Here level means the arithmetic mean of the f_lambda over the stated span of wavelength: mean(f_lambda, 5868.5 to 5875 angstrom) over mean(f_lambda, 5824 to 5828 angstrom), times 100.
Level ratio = 100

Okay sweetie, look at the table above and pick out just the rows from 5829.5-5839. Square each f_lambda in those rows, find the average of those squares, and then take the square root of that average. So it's 11.3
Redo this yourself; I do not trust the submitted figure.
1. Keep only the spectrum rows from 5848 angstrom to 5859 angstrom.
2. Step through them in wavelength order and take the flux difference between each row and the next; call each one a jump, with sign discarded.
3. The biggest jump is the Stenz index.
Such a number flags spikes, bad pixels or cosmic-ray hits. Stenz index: 0.56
